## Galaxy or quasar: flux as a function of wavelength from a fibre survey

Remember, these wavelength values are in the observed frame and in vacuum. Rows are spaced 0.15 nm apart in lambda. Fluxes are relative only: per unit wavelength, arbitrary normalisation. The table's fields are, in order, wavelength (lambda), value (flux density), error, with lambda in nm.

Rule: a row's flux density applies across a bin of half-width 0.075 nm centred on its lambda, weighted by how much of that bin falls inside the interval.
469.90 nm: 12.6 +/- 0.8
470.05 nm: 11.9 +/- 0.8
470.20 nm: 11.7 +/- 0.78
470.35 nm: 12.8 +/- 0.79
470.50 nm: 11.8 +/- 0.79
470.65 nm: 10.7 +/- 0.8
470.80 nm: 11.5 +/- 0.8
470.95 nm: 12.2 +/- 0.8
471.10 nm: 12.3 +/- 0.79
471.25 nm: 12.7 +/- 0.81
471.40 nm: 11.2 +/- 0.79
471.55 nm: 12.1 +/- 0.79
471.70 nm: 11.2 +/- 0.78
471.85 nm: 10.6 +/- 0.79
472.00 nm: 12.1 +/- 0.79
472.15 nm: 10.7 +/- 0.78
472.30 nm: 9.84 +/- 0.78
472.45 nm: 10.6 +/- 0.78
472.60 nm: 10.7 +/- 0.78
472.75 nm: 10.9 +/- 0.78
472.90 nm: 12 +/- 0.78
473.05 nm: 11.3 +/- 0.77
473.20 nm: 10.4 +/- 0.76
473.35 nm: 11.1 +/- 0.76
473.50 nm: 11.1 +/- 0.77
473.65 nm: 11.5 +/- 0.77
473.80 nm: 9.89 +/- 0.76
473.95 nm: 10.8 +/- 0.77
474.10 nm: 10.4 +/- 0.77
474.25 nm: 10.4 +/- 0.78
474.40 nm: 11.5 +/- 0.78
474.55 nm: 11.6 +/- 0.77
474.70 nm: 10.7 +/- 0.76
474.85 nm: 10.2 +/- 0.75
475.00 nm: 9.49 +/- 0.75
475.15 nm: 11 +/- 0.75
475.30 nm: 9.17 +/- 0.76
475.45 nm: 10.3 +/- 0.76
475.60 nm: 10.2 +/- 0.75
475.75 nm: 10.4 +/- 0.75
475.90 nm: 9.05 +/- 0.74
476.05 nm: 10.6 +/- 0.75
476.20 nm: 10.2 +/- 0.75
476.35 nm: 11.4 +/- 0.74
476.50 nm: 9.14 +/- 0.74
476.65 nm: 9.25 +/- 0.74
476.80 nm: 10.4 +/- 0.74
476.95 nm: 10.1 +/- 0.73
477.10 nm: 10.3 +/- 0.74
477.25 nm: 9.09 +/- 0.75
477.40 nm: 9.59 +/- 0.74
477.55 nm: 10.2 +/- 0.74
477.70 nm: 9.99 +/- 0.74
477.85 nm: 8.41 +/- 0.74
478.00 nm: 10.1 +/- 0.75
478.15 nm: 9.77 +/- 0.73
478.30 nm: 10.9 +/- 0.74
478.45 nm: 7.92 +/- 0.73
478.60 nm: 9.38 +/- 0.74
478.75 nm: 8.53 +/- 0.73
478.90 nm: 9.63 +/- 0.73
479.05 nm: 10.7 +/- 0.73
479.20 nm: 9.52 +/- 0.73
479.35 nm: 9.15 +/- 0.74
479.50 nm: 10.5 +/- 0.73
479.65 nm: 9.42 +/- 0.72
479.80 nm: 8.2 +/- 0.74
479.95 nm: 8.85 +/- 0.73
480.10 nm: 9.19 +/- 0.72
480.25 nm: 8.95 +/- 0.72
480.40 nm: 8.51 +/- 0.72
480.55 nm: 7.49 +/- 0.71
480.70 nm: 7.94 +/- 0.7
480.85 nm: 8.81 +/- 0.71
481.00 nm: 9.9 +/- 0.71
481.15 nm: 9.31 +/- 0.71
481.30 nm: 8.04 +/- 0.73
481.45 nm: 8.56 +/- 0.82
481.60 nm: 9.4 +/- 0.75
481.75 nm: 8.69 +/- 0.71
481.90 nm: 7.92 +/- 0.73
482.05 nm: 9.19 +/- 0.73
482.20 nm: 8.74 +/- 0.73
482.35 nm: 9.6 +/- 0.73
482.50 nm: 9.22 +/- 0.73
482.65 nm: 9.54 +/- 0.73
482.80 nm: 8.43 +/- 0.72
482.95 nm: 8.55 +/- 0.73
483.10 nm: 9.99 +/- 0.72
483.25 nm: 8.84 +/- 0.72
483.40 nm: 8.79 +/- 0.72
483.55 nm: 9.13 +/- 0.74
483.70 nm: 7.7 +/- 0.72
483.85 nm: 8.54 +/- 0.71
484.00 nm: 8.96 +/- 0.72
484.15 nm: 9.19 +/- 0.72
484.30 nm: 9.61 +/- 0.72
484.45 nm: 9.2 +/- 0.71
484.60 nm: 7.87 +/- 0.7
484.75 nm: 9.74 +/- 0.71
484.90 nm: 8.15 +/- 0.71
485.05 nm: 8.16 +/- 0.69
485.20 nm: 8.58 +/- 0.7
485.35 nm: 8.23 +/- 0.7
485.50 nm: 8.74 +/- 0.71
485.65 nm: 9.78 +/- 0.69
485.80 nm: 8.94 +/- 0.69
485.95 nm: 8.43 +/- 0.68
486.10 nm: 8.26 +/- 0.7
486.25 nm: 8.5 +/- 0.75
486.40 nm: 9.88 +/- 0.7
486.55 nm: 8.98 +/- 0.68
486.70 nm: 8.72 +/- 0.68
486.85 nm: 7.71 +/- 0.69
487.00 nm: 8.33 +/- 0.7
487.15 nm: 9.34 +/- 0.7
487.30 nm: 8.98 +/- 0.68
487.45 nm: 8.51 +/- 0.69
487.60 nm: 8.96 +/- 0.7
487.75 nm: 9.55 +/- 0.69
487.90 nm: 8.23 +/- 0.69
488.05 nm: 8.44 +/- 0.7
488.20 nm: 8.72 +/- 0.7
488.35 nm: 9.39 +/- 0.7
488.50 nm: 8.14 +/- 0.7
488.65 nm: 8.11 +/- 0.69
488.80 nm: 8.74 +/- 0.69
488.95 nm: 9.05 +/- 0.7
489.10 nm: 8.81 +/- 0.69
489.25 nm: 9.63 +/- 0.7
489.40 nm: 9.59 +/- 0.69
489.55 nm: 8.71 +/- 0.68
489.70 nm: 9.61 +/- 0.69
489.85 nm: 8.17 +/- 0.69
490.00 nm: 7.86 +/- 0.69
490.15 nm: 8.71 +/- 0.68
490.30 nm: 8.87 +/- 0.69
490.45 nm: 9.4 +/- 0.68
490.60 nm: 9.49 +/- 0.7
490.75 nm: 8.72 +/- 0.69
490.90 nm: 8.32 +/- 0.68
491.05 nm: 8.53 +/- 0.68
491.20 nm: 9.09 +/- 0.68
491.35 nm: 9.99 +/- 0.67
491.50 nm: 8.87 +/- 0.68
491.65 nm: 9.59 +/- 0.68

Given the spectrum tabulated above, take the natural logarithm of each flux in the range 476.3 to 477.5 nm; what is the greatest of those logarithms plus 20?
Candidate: 22.4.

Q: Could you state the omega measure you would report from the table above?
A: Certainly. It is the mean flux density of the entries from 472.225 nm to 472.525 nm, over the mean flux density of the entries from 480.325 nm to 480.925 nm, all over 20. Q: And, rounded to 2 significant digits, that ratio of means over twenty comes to 0.062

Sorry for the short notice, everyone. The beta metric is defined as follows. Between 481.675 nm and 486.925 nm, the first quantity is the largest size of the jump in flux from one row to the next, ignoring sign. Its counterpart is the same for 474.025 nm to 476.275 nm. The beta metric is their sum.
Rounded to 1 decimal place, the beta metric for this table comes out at 3.7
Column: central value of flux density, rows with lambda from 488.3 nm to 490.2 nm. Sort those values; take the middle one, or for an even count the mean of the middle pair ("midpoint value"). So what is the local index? 8.7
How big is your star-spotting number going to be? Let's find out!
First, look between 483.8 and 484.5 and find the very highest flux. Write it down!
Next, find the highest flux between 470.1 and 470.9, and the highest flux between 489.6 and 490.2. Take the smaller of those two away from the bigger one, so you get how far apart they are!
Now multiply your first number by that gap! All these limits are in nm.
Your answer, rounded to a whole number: 31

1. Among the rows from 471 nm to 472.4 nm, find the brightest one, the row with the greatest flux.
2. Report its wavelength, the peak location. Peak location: 471.25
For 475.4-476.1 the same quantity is 476.05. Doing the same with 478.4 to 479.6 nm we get 479.05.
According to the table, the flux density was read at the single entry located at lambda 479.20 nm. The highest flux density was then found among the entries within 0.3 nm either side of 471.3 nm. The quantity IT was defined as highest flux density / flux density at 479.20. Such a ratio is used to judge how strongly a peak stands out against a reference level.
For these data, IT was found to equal 1.3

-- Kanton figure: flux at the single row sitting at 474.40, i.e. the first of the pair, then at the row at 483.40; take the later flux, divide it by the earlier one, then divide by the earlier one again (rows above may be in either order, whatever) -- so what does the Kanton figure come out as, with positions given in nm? 0.066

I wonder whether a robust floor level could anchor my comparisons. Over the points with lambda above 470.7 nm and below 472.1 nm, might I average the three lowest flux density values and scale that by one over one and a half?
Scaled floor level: 7.3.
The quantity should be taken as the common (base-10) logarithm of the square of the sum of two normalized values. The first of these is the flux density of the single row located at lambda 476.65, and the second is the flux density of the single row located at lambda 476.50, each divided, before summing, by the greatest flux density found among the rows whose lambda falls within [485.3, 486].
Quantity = 0.55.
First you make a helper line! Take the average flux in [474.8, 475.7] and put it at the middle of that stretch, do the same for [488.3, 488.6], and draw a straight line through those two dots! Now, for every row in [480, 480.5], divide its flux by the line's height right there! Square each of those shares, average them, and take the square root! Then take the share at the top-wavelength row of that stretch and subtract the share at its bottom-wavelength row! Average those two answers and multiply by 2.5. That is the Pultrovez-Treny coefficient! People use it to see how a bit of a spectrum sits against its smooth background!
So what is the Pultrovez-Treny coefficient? 1.08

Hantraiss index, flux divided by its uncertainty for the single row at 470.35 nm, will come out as 16.2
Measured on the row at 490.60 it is 13.6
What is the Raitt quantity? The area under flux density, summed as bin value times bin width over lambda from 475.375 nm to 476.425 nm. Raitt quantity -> 11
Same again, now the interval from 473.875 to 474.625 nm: 8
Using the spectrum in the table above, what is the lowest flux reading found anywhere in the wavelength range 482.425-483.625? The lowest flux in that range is 8.43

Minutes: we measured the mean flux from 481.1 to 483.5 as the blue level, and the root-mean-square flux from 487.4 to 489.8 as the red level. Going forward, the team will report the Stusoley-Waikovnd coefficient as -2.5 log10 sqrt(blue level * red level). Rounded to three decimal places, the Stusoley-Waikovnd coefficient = -2.375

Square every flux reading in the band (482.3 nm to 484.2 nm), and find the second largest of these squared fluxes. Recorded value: 92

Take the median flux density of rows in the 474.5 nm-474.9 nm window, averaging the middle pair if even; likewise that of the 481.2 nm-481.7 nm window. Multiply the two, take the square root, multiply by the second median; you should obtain 82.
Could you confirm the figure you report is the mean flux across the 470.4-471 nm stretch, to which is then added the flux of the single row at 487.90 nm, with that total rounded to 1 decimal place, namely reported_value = 19.8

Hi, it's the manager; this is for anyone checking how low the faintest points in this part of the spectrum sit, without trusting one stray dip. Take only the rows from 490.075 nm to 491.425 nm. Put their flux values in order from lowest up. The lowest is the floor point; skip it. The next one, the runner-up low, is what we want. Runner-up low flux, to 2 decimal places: 8.53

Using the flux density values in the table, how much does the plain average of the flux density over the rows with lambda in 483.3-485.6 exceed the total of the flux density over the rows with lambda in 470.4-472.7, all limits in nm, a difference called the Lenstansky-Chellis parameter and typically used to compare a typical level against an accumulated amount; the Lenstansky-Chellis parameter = -162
